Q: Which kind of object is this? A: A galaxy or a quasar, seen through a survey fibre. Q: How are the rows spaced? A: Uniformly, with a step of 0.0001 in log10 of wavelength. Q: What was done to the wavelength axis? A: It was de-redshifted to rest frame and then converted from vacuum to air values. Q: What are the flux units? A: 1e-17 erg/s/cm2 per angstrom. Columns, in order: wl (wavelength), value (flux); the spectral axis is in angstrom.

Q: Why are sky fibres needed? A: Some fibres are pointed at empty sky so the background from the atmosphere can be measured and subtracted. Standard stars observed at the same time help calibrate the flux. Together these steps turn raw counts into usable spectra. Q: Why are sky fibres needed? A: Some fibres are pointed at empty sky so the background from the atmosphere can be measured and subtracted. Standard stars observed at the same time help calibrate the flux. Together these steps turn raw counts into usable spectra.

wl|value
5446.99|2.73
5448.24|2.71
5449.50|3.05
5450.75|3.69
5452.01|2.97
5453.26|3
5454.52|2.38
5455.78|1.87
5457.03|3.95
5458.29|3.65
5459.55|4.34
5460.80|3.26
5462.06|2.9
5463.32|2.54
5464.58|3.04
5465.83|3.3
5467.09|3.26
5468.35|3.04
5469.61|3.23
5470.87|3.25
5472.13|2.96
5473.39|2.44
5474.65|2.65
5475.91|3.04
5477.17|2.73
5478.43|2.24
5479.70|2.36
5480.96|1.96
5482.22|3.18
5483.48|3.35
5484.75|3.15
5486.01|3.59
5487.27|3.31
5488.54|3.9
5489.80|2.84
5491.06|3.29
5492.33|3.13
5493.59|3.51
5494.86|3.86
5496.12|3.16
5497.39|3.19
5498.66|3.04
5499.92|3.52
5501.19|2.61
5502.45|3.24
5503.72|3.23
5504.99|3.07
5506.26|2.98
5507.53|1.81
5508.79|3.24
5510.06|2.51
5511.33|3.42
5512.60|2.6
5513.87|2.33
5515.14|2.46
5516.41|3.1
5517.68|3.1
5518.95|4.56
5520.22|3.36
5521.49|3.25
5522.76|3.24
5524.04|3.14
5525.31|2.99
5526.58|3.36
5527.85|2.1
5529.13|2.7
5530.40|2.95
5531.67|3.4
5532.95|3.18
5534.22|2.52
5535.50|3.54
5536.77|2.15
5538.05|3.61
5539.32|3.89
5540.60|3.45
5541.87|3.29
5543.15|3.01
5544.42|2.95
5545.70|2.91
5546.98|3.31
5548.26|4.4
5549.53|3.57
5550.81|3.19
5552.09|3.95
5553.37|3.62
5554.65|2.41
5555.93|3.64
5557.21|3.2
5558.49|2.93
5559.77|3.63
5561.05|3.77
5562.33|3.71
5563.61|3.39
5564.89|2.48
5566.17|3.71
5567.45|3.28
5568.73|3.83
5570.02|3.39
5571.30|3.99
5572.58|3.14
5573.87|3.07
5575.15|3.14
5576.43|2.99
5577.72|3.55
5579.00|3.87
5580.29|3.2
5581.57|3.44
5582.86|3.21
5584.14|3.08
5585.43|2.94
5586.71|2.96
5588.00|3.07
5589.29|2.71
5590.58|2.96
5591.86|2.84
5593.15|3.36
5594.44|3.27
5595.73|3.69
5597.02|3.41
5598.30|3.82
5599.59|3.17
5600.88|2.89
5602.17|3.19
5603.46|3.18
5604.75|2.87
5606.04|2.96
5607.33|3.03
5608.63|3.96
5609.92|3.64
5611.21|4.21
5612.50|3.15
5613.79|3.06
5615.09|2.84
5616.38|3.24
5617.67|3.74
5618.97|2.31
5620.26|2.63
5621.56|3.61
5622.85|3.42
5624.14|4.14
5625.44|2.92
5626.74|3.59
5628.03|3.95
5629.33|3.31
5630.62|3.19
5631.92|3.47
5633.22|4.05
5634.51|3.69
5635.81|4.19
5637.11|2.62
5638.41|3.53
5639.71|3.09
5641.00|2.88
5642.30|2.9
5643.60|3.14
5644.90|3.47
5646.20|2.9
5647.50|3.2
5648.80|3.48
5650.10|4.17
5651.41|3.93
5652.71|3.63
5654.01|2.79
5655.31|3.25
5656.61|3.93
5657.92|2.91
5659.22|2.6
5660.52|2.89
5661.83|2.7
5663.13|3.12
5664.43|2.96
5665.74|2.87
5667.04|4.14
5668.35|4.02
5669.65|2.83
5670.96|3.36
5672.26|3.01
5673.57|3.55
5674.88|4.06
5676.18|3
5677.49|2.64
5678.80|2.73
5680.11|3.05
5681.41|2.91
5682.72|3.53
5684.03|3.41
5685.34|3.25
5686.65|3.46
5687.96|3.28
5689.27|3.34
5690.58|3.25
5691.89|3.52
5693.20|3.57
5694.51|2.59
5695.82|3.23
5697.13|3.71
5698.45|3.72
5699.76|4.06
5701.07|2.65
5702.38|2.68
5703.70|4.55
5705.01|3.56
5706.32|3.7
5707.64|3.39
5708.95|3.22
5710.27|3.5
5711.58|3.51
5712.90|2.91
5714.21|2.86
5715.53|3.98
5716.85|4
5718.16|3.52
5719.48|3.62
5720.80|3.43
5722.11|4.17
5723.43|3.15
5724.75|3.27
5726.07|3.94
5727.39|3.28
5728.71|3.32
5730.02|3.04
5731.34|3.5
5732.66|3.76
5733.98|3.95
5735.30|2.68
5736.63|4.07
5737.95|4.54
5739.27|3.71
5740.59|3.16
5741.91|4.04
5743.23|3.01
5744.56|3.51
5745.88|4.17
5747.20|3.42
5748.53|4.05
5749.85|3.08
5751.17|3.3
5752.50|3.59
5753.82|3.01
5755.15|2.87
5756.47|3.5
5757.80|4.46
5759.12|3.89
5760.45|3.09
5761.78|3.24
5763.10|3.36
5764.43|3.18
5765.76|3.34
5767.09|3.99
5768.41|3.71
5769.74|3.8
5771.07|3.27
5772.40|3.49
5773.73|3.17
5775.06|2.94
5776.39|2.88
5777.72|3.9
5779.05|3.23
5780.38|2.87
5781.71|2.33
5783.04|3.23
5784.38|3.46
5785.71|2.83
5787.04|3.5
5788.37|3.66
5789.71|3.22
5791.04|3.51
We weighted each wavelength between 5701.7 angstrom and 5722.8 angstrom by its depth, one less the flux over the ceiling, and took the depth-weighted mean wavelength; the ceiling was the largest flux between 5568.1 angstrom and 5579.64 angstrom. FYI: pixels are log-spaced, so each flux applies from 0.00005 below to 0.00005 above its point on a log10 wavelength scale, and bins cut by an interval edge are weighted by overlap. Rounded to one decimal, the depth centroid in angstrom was 5711.1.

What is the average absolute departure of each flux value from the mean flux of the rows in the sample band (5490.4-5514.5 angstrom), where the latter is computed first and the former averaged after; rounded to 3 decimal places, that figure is 0.357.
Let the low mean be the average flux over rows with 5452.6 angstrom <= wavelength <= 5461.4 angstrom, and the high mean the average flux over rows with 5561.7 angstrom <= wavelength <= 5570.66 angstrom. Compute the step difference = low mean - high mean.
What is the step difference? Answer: -0.19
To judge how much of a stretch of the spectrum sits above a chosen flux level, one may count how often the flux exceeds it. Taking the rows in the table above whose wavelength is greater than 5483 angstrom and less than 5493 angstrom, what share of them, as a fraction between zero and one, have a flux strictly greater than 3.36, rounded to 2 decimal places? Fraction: 0.25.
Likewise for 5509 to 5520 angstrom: 0.25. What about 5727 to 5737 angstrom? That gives 0.50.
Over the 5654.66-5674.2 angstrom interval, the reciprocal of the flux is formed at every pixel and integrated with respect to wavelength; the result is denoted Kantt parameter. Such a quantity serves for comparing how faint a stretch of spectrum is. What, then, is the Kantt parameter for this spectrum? 6.2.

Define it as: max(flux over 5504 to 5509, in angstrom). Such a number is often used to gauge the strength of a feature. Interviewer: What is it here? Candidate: 3.24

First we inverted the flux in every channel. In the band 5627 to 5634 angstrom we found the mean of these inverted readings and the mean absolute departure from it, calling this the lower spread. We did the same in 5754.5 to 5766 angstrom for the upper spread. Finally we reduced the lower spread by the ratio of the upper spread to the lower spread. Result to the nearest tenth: -1.1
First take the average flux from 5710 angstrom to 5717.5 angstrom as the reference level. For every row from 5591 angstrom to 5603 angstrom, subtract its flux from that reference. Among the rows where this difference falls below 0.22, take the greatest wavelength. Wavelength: 5598.30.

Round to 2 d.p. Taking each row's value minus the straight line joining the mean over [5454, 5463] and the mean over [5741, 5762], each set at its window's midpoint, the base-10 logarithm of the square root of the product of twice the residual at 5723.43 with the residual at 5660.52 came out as -0.23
